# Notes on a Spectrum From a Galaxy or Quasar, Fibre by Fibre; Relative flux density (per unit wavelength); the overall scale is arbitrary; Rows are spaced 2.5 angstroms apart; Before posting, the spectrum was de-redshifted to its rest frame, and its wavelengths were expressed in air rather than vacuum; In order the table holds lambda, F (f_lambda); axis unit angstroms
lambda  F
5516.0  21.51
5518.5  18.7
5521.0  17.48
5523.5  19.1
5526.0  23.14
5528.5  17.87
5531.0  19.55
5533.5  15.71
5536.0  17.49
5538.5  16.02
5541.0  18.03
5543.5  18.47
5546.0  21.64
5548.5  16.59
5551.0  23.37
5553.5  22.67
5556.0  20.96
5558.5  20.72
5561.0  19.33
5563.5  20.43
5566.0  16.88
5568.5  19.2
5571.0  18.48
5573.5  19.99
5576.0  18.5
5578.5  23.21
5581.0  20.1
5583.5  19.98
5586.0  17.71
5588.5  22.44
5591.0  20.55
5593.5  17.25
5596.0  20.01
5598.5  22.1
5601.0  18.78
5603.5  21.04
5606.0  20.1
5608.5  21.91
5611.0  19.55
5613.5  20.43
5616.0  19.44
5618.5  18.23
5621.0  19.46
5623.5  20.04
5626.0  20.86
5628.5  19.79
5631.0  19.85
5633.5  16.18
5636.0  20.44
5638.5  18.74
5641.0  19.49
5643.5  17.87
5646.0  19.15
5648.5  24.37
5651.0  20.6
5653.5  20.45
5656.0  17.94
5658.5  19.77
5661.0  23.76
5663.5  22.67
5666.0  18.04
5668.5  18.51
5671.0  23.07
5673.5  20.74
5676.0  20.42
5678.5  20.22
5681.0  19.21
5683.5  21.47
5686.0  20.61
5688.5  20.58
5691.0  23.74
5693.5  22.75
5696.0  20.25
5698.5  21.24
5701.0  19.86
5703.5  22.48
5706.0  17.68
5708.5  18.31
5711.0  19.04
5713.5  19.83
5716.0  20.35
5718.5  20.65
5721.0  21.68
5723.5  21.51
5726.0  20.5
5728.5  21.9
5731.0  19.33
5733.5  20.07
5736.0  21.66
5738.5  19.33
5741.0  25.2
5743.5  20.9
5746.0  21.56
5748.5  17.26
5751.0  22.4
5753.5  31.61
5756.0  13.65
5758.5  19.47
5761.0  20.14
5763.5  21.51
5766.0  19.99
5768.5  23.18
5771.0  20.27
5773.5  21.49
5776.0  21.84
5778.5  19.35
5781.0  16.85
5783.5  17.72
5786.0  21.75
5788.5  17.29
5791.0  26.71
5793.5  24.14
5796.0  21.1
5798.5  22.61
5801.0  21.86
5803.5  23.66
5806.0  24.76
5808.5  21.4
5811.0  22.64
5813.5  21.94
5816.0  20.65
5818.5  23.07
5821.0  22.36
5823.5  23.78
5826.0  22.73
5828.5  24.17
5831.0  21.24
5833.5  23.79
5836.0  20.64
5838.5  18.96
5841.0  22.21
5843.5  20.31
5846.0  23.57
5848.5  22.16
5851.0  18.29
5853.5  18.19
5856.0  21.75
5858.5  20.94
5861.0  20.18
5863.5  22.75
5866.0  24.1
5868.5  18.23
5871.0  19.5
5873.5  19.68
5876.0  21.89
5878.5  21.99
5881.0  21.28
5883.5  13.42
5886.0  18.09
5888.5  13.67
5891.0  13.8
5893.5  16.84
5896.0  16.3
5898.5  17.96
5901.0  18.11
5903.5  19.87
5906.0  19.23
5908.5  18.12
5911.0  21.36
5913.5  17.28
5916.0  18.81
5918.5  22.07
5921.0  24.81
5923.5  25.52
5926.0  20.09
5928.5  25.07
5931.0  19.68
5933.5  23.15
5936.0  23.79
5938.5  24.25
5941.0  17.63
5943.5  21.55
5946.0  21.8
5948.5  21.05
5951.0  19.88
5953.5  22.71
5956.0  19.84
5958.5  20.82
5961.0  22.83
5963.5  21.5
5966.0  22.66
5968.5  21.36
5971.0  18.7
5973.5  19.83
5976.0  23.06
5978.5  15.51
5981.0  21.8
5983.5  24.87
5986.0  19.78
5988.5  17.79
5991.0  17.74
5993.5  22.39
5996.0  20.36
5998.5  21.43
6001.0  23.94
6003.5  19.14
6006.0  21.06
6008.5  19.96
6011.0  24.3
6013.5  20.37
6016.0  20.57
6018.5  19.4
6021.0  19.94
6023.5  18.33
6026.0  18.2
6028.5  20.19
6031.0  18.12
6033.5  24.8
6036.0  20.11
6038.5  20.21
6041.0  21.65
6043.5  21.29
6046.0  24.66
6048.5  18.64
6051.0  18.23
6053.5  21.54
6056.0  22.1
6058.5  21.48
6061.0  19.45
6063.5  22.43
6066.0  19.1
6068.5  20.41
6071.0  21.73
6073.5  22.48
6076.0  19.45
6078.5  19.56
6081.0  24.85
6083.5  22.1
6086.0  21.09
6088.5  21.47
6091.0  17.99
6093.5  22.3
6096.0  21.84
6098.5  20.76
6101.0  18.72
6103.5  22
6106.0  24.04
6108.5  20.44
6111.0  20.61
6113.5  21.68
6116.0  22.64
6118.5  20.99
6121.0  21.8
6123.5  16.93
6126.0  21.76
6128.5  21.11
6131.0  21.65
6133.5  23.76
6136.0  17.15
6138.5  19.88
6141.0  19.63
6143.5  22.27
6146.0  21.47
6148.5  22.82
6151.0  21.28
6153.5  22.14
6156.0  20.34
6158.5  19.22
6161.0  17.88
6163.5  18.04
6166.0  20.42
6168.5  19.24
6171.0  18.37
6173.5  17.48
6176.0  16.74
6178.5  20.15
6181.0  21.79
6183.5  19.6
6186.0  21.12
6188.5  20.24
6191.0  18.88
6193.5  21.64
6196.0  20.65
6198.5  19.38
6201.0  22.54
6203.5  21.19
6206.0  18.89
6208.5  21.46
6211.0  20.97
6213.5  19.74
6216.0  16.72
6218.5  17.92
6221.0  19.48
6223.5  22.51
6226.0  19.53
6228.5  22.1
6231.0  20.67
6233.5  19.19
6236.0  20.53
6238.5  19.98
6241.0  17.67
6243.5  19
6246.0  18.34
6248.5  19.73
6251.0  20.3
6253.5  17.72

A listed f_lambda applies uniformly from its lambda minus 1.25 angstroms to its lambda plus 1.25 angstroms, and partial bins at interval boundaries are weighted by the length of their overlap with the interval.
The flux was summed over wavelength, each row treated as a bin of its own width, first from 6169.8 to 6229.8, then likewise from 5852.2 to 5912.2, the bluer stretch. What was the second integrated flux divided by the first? 0.95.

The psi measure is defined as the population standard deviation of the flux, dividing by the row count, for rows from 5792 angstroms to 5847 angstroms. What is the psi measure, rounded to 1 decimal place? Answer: 1.4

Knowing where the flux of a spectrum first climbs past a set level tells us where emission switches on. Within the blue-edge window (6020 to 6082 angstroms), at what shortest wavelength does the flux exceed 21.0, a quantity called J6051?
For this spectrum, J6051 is 6033.5 angstroms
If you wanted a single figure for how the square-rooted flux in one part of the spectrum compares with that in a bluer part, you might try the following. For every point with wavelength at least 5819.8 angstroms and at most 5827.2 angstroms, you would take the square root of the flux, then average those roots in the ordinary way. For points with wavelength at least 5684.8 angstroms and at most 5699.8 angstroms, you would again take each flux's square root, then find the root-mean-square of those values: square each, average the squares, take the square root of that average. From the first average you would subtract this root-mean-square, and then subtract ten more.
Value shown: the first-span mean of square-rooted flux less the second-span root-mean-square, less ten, -9.8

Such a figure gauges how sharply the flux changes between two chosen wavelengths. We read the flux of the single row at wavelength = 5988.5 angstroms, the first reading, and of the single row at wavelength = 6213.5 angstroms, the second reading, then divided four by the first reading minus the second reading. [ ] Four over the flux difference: -2.1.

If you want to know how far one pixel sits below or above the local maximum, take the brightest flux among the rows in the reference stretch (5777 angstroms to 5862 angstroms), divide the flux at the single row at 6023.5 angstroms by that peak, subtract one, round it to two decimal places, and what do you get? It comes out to -0.31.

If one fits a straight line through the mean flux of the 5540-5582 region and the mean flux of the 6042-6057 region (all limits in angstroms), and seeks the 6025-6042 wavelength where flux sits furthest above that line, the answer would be 6033.5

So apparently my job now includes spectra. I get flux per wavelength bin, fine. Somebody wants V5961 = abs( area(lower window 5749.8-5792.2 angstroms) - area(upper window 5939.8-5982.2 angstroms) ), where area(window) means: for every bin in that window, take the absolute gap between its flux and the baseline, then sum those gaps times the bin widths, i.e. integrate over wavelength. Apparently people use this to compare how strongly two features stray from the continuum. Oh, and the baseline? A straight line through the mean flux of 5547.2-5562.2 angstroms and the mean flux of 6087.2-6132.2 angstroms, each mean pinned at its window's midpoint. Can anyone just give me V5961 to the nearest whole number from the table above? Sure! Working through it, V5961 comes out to 53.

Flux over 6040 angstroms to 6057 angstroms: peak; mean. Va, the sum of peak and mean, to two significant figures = 46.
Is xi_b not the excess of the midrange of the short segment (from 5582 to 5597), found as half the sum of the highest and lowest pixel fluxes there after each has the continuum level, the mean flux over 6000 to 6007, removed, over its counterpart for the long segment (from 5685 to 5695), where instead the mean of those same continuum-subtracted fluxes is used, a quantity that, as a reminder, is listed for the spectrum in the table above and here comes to -2.1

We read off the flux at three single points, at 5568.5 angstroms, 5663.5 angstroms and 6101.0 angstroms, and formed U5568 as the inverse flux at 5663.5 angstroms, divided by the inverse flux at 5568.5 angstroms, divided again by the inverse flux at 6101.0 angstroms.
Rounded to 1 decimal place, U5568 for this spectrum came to 15.9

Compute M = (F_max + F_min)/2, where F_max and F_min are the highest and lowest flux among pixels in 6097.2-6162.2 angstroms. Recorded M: 20.5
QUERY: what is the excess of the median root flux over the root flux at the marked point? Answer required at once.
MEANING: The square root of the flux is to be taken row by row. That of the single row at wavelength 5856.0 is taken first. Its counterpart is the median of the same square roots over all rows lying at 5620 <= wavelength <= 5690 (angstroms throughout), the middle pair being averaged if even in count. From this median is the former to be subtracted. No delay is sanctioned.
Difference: -0.18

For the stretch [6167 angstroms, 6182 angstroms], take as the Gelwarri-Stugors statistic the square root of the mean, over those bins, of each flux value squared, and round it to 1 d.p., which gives 19.0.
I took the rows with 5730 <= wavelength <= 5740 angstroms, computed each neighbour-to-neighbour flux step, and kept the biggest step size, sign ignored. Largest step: 2.33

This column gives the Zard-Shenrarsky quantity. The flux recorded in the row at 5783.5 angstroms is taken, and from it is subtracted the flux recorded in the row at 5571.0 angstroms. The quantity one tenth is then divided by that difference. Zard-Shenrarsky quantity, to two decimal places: -0.13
